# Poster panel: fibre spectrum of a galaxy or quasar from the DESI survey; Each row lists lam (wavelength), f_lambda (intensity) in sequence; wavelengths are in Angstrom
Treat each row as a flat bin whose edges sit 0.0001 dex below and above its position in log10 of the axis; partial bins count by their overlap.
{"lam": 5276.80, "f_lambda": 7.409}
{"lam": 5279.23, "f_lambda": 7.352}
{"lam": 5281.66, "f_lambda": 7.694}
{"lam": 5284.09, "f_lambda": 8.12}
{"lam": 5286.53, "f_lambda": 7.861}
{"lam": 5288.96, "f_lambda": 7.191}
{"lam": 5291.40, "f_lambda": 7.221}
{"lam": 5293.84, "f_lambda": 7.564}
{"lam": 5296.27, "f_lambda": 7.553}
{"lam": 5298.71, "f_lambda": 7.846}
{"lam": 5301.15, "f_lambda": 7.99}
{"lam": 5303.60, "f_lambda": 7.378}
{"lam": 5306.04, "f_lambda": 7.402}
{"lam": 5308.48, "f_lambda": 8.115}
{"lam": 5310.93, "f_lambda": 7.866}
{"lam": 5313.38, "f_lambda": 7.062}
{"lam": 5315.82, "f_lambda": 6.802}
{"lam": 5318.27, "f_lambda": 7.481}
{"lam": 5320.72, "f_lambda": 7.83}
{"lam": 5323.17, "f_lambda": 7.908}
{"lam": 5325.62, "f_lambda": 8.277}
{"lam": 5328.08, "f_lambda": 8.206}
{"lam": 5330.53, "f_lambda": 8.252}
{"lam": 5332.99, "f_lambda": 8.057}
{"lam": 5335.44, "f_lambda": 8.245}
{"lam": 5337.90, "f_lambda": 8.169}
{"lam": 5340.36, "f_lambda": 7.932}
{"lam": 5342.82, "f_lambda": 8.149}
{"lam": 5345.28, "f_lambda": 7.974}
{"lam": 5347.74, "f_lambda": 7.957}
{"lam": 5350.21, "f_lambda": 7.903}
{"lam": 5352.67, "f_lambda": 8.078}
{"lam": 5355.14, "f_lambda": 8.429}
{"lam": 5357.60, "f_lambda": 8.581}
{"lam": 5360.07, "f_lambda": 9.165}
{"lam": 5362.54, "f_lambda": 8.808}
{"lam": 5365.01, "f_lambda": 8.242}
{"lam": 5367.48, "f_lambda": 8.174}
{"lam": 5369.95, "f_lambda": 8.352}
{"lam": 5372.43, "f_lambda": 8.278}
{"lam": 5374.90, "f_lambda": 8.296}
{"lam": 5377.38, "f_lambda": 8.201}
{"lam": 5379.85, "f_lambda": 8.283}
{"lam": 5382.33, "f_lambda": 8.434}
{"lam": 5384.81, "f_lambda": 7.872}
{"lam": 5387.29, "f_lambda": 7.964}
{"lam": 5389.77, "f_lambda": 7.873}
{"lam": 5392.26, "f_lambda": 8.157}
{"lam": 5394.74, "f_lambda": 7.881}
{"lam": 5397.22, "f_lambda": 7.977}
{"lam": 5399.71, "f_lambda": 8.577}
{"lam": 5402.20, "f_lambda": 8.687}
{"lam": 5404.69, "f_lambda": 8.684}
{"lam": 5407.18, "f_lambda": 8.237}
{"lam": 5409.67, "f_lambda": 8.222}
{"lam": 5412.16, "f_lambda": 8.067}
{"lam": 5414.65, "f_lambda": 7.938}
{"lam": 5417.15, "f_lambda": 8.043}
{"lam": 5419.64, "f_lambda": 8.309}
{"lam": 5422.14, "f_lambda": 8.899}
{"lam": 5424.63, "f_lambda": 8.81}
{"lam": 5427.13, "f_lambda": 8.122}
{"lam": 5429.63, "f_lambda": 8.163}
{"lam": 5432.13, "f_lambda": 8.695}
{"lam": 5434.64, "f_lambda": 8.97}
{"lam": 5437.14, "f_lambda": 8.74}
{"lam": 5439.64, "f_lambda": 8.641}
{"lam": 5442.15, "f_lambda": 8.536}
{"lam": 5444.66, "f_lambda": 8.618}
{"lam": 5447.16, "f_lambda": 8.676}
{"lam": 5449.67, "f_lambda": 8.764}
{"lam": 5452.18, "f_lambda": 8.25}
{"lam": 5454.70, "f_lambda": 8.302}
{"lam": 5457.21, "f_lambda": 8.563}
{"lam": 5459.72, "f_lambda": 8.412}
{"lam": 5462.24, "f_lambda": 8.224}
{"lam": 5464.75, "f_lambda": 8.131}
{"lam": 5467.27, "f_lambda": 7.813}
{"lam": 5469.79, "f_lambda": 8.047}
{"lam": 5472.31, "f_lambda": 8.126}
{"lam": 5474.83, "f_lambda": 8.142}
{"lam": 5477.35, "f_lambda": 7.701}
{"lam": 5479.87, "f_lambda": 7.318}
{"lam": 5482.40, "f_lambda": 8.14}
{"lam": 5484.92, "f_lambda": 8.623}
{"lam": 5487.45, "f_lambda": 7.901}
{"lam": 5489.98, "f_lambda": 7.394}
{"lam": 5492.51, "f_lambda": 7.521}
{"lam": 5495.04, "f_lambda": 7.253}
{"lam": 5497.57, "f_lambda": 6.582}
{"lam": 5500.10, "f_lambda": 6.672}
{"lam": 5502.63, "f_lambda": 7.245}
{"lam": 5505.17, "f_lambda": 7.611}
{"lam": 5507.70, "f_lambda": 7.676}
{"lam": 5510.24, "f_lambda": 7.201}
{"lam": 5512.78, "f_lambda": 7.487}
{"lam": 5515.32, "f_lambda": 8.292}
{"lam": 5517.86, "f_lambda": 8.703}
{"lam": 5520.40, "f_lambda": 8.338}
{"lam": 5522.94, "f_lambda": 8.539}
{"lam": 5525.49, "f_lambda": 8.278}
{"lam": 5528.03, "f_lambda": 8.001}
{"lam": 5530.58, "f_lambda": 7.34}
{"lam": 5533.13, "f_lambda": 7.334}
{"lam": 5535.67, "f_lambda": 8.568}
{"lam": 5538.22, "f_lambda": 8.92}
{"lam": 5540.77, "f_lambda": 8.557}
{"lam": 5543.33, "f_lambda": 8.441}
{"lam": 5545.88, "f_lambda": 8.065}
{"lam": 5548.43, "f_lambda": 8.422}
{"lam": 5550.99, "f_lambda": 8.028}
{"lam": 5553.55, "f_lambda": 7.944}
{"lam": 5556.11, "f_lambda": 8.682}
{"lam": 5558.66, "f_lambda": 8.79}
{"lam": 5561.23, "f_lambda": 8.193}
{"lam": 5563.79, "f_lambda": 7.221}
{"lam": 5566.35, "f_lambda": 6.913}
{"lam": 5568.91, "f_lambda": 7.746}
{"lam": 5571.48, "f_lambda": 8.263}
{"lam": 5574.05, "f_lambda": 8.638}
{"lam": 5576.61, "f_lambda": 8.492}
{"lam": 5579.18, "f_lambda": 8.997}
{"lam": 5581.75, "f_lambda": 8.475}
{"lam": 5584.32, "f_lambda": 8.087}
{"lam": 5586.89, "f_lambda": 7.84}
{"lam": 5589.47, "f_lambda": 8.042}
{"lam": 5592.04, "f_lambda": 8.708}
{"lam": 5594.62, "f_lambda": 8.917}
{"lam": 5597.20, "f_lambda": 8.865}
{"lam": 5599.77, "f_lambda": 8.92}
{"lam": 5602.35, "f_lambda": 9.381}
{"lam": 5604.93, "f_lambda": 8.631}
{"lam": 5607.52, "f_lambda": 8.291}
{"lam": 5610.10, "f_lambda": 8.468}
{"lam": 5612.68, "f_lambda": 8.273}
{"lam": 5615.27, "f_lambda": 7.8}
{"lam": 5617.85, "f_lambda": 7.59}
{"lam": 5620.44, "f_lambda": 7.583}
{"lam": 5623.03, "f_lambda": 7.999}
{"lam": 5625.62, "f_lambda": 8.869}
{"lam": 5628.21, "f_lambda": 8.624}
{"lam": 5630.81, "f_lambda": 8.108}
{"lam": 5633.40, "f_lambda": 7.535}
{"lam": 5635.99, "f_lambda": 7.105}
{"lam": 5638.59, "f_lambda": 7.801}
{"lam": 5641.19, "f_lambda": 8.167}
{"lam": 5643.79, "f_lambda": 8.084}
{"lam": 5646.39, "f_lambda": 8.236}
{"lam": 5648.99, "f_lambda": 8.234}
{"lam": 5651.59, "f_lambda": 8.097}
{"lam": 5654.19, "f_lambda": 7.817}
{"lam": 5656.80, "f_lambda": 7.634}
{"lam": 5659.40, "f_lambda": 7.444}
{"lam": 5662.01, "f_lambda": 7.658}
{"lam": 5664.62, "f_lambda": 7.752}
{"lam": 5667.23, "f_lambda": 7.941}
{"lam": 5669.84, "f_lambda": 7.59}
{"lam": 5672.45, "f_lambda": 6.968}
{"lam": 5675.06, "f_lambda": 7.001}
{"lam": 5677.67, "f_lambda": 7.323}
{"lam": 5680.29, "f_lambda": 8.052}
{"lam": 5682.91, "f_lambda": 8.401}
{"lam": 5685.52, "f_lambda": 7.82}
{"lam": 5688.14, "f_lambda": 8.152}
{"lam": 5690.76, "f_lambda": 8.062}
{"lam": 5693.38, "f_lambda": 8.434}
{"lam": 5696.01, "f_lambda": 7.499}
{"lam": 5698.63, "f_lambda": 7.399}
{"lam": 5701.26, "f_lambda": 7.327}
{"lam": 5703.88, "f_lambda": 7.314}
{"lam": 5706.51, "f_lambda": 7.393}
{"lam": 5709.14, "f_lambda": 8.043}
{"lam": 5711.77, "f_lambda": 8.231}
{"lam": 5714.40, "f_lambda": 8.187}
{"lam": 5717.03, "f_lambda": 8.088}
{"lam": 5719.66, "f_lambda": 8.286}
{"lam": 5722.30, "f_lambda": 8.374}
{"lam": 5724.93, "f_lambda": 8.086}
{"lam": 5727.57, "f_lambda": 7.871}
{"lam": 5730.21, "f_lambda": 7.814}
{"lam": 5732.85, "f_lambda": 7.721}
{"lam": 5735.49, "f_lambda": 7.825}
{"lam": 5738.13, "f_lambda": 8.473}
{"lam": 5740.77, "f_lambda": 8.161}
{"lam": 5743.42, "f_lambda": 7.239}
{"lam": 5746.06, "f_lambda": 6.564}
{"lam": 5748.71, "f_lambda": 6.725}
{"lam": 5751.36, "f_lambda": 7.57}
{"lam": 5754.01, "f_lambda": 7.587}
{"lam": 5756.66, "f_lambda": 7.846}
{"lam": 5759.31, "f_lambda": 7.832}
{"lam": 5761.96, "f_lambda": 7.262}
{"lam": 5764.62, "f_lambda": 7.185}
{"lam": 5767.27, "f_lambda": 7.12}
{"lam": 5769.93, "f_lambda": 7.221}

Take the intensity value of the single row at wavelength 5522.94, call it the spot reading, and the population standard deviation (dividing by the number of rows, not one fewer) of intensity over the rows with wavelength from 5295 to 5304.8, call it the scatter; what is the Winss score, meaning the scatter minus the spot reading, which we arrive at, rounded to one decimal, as -8.3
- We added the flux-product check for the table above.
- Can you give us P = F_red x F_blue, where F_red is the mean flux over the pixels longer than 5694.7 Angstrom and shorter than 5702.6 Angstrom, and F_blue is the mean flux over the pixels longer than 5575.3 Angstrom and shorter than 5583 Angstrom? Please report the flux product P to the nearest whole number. 64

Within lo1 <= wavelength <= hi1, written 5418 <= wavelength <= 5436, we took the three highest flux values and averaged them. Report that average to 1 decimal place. 8.9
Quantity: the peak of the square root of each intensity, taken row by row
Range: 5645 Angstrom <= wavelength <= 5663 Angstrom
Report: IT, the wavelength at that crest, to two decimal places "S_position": 5646.39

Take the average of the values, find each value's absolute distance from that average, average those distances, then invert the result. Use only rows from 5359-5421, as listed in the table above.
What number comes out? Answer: 4.3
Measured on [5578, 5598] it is 2.6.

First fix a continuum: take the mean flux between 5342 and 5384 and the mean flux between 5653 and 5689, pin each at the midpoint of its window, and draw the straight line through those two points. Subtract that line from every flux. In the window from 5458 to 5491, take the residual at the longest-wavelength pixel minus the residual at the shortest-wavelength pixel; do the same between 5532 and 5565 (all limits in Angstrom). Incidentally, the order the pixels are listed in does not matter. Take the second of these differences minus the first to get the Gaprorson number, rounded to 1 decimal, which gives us 0.9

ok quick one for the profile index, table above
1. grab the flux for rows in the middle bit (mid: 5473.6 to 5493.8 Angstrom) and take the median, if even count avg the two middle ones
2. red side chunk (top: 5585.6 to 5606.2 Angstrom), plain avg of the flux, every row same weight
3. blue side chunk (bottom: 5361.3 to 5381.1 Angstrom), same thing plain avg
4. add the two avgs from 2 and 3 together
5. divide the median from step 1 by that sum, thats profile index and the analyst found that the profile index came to 0.459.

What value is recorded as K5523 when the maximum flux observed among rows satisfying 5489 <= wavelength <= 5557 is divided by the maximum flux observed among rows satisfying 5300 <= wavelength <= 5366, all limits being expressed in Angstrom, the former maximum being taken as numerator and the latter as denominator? 0.973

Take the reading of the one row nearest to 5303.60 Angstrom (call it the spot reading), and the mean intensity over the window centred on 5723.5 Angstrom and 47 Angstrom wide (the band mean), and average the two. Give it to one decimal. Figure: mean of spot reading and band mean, 7.6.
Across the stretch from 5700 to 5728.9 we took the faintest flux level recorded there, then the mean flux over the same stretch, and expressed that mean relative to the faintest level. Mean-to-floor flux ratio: 1.08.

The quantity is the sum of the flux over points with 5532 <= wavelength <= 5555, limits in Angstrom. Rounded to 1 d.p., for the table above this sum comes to 74.3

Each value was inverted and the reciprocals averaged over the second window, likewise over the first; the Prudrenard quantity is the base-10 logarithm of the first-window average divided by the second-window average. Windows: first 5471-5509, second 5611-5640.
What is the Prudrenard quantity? 0.02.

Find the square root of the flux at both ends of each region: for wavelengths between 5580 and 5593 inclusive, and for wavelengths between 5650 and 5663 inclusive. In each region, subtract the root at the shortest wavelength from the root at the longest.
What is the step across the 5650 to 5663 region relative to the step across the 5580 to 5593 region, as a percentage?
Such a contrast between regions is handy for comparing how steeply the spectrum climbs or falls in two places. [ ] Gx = -197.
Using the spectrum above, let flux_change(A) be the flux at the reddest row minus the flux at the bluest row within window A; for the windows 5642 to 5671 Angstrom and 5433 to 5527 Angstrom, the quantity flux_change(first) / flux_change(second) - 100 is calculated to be -99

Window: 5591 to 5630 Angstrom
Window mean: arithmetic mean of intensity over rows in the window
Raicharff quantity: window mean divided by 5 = 1.69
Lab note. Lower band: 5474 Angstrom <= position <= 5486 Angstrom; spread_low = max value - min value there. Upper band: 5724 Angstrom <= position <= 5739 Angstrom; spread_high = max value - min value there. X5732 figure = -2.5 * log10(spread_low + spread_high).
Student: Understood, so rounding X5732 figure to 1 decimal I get -0.8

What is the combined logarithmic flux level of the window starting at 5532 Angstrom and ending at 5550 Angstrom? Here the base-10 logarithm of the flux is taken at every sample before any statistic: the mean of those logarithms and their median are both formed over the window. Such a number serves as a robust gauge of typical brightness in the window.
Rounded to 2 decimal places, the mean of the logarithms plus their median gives 1.85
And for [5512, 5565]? 1.83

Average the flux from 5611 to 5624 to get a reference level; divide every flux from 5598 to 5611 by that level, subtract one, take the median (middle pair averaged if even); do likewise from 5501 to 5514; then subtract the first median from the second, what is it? -0.15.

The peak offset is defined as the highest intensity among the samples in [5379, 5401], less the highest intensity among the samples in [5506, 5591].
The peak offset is -0.42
